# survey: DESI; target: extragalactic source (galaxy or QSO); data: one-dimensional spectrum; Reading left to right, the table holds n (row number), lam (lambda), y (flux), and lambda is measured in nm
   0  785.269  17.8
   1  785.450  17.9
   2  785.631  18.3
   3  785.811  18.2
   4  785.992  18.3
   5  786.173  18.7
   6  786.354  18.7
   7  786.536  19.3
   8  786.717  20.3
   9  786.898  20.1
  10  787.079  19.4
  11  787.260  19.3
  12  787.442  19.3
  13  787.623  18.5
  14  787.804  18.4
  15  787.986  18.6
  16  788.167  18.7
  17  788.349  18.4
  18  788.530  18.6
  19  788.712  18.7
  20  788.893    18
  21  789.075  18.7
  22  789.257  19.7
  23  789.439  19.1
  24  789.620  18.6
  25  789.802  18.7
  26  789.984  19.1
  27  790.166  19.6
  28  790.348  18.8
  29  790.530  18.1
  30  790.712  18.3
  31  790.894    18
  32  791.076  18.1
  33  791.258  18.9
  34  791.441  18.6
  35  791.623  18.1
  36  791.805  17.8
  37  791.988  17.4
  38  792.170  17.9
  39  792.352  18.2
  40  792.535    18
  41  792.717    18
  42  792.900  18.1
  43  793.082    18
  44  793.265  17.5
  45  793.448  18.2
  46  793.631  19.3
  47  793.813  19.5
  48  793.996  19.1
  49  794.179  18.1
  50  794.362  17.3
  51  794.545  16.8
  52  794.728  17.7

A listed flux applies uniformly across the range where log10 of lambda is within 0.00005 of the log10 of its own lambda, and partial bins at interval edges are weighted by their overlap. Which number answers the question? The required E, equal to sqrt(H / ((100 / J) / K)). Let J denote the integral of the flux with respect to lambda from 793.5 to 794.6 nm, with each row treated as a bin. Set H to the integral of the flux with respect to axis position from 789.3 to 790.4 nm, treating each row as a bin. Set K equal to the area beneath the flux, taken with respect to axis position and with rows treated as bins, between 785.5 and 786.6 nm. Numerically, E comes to 9.29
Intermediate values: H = 20.9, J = 20.2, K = 20.4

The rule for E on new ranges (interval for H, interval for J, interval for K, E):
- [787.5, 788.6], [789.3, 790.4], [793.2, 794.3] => 9.35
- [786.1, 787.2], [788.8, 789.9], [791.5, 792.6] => 9.33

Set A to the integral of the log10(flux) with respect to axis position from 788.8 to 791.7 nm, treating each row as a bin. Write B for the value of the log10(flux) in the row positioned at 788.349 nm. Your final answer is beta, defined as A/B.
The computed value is 2.91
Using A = 3.685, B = 1.26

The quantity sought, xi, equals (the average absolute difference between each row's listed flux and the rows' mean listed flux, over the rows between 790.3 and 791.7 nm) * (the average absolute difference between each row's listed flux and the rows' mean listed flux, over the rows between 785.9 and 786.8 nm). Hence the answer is 0.18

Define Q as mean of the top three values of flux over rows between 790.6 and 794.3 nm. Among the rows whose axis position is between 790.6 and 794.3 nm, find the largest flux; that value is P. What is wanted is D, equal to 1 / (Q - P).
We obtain -5.00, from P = 19.5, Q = 19.3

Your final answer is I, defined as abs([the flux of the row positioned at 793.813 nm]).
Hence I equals 19.5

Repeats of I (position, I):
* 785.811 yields 18.2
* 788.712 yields 18.7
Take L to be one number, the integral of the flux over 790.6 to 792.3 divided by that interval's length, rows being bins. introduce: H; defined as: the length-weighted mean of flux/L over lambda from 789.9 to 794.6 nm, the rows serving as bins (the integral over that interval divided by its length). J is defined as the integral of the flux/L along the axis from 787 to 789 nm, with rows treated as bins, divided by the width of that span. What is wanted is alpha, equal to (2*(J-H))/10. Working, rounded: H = 1.008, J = 1.03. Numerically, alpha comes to 0.005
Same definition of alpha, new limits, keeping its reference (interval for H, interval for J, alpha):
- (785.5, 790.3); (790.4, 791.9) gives -0.007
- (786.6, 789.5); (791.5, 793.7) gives -0.011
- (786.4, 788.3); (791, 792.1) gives -0.011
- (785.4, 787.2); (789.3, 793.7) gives -0.007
